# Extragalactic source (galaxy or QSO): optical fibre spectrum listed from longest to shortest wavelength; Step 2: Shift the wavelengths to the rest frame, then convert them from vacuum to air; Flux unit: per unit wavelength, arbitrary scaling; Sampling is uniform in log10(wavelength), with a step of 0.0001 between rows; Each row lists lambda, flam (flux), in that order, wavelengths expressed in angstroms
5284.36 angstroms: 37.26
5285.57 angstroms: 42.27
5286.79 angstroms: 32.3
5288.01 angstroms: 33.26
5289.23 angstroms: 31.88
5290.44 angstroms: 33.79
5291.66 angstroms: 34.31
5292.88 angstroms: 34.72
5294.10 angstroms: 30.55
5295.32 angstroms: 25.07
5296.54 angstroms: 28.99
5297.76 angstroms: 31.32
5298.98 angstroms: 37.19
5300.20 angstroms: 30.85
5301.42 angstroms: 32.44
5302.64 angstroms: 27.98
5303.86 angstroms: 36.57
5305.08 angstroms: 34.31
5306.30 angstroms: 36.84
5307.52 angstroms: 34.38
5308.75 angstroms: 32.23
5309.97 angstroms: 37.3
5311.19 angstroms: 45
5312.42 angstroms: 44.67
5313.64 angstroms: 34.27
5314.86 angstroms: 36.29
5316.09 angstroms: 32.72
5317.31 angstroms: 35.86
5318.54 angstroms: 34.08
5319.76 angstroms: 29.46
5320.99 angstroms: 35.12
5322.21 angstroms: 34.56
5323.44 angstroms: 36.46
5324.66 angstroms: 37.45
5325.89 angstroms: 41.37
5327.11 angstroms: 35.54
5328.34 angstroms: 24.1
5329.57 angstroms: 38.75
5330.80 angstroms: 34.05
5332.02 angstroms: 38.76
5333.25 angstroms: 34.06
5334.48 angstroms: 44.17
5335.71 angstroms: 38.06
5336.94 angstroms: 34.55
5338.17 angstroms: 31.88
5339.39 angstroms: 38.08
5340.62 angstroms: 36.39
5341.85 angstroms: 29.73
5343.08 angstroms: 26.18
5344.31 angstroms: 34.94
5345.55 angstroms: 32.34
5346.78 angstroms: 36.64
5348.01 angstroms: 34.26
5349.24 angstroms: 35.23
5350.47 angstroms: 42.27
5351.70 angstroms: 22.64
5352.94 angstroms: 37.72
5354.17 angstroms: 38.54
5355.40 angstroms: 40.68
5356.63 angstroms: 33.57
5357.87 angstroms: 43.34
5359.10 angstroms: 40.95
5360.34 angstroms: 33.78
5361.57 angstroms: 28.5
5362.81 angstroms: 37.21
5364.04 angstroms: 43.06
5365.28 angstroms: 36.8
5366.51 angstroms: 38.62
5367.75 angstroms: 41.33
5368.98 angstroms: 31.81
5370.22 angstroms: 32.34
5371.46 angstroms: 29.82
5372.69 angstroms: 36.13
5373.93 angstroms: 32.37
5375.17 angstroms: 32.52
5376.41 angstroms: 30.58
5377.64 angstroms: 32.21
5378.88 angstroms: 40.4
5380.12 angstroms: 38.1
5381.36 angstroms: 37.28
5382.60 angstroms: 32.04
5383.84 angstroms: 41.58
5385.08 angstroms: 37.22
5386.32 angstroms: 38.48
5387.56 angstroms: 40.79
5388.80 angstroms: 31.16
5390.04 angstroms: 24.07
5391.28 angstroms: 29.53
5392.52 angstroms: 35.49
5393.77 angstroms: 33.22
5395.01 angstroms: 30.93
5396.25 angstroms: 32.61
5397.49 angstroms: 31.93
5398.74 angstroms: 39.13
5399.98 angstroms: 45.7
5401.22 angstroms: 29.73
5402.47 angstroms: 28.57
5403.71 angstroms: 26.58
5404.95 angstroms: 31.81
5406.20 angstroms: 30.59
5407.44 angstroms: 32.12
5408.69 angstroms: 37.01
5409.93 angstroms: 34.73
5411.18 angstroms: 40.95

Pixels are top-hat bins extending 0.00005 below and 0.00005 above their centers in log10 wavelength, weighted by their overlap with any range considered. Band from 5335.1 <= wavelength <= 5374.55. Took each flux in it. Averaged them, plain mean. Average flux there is 35.3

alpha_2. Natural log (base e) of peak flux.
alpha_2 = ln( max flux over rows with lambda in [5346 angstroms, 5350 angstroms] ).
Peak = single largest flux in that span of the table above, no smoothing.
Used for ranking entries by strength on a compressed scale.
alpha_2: 3.60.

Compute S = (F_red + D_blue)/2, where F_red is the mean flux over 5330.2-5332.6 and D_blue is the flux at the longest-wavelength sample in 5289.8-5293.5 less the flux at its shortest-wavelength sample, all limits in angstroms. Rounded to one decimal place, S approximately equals 18.7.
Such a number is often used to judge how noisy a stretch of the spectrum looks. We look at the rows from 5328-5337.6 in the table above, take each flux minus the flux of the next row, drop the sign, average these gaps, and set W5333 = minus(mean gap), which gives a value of -6.9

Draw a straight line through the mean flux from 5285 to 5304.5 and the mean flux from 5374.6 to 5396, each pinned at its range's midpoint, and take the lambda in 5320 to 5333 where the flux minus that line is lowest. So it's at 5328.34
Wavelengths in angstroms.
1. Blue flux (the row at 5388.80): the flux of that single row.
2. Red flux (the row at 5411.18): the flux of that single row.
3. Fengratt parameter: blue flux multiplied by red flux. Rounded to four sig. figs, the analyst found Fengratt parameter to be 1276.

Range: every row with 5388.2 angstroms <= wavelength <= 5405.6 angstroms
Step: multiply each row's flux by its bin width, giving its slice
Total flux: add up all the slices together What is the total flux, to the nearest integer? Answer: 560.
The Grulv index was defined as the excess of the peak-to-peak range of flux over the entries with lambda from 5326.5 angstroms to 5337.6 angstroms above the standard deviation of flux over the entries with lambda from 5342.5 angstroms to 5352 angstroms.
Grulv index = 14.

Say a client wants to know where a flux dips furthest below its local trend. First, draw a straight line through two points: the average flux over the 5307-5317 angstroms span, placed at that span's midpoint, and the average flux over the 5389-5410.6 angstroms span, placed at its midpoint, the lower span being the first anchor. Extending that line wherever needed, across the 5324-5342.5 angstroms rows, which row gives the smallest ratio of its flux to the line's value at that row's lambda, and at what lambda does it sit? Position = 5328.34 angstroms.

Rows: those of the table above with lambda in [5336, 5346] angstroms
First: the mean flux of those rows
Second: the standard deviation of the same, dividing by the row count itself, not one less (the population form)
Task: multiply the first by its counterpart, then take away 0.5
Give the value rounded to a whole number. 118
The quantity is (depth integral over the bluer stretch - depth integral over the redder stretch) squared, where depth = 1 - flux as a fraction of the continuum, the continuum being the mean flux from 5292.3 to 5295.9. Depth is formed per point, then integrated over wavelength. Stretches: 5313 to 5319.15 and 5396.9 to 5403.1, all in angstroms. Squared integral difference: 0.01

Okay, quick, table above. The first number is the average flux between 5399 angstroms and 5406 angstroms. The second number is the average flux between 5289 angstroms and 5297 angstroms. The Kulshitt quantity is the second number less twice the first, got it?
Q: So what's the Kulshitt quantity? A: -34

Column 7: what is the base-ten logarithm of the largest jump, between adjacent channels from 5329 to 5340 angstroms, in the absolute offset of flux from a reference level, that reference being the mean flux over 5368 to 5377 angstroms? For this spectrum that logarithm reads 1.00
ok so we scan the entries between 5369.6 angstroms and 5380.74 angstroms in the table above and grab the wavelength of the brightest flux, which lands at 5378.88 angstroms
